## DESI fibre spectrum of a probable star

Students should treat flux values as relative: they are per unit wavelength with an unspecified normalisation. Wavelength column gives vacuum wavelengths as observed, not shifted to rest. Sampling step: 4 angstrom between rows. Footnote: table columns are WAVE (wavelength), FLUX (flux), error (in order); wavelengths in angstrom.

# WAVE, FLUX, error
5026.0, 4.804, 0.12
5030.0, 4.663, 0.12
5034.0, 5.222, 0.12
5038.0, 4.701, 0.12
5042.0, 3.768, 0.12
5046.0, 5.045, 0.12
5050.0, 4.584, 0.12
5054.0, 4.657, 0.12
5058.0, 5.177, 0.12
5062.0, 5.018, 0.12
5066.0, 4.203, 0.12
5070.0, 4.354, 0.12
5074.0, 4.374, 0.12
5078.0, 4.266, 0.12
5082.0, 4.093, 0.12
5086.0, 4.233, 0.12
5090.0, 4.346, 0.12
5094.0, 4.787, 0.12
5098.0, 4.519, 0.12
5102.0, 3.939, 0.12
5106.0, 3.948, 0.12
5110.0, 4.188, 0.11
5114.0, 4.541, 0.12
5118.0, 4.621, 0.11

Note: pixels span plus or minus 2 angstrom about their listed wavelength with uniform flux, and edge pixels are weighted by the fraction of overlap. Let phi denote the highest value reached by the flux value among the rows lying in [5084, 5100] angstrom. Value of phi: 4.787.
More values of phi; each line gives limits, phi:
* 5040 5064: 5.177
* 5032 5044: 5.222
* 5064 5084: 4.374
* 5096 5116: 4.541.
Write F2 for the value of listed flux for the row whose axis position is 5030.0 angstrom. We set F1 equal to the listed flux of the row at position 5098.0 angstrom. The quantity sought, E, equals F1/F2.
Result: 0.97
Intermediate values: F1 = 4.519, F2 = 4.663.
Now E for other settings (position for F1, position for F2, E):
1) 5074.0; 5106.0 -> 1.11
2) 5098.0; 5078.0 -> 1.06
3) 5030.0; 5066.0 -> 1.11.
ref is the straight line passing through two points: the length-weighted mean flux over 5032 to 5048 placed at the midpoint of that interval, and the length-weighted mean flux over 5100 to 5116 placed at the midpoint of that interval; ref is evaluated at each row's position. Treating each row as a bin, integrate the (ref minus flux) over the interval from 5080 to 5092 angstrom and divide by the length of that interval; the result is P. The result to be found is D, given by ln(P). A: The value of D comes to -2.3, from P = 0.10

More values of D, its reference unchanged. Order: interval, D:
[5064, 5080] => -2.0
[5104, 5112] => -2.5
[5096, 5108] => -2.7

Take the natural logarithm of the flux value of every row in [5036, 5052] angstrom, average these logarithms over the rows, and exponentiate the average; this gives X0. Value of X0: 4.50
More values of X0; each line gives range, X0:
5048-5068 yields 4.72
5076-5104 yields 4.30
